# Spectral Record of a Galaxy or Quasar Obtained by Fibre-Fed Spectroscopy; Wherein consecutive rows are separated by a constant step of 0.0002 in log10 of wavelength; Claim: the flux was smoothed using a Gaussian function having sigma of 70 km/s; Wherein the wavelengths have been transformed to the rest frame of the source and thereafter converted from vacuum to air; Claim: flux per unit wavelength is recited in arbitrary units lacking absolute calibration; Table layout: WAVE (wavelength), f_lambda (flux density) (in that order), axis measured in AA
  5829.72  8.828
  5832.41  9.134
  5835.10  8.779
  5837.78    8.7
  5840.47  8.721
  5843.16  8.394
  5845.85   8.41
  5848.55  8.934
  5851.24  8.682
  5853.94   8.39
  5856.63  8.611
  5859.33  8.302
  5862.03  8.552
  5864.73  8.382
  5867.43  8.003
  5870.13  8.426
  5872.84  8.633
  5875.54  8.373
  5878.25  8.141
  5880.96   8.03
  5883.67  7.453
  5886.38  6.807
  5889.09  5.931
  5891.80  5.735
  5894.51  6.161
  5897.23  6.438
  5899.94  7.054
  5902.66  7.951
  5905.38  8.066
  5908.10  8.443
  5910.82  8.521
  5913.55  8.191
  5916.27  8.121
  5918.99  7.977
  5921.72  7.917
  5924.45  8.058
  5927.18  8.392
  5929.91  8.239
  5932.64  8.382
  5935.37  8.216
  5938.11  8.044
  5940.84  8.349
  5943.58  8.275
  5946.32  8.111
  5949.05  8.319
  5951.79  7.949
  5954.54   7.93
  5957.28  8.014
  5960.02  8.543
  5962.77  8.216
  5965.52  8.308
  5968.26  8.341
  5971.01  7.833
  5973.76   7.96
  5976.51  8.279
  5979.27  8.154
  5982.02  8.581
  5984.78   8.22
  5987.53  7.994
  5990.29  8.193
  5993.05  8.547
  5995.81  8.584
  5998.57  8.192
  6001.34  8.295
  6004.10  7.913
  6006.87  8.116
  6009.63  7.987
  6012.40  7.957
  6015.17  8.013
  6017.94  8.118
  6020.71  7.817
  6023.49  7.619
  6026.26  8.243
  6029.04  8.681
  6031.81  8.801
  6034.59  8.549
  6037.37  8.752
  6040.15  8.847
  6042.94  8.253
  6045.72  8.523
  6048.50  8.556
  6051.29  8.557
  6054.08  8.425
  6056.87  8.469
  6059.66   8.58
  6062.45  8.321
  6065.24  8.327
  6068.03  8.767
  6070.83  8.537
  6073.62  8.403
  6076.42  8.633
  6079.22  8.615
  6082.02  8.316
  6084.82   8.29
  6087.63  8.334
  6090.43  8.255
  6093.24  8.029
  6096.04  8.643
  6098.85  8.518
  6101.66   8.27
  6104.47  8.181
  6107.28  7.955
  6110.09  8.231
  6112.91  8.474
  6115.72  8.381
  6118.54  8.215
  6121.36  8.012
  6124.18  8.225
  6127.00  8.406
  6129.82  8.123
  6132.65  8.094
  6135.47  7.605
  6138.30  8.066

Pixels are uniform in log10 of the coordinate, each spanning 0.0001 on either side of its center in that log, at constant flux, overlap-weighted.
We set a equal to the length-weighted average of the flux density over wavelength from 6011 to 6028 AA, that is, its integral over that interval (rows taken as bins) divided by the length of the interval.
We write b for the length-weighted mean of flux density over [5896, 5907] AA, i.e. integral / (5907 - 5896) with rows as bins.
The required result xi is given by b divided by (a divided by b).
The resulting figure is 6.9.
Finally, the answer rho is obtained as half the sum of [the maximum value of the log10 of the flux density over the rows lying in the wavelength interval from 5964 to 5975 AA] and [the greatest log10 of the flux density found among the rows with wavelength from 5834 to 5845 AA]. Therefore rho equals 0.932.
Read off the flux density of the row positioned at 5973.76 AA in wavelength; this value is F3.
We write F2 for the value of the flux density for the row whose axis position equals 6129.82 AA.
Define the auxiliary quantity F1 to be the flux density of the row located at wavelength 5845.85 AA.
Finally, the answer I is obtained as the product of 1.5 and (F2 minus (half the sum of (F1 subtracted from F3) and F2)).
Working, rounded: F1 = 8.41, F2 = 8.123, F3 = 7.96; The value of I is 6.4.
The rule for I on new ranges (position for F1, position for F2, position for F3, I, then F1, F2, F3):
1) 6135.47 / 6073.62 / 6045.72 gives 5.6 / 7.605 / 8.403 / 8.523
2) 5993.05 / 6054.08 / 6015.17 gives 6.7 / 8.547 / 8.425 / 8.013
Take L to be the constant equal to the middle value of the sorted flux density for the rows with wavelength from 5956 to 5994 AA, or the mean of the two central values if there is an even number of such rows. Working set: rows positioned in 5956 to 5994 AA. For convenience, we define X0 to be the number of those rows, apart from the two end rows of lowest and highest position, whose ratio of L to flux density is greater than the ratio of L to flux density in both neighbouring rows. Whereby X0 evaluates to 4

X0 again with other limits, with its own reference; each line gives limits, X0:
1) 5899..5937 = 2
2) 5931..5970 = 4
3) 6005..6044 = 3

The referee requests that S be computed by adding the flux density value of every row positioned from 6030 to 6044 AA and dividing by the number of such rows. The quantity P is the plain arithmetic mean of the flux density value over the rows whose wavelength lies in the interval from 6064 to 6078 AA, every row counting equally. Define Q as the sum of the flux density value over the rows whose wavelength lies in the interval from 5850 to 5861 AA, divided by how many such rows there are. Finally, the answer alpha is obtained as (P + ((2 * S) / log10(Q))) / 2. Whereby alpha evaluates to 13.6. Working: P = 8.53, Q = 8.5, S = 8.64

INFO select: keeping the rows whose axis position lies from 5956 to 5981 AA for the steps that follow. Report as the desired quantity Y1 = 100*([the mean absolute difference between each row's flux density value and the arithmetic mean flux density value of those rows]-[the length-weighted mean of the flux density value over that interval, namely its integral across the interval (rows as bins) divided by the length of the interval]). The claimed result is -802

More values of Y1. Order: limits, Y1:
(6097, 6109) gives -809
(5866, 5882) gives -806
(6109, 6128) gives -815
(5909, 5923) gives -799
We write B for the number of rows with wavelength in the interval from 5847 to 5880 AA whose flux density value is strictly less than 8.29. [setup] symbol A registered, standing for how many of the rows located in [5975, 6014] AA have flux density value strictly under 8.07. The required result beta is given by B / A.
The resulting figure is 0.5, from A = 4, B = 2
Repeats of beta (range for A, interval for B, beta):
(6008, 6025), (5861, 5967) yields 5.2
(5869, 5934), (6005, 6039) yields 0.6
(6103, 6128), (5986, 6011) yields 3.0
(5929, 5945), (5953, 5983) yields 7.0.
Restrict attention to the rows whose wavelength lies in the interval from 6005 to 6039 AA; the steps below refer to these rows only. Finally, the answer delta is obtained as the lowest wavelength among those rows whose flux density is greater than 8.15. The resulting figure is 6026.26 AA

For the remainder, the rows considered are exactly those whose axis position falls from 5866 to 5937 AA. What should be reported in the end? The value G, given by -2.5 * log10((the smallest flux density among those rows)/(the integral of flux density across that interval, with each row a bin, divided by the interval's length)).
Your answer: 0.328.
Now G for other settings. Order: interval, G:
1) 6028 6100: 0.062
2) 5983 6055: 0.093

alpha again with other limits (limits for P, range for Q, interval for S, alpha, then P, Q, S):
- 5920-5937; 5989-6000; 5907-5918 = 13.1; 8.20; 8.4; 8.32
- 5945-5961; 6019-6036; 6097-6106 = 13.1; 8.14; 8.3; 8.32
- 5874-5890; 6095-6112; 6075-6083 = 13.0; 7.46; 8.3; 8.52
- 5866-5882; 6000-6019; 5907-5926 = 13.2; 8.27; 8.1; 8.18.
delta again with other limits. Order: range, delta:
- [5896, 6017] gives 5908.10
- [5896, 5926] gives 5908.10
